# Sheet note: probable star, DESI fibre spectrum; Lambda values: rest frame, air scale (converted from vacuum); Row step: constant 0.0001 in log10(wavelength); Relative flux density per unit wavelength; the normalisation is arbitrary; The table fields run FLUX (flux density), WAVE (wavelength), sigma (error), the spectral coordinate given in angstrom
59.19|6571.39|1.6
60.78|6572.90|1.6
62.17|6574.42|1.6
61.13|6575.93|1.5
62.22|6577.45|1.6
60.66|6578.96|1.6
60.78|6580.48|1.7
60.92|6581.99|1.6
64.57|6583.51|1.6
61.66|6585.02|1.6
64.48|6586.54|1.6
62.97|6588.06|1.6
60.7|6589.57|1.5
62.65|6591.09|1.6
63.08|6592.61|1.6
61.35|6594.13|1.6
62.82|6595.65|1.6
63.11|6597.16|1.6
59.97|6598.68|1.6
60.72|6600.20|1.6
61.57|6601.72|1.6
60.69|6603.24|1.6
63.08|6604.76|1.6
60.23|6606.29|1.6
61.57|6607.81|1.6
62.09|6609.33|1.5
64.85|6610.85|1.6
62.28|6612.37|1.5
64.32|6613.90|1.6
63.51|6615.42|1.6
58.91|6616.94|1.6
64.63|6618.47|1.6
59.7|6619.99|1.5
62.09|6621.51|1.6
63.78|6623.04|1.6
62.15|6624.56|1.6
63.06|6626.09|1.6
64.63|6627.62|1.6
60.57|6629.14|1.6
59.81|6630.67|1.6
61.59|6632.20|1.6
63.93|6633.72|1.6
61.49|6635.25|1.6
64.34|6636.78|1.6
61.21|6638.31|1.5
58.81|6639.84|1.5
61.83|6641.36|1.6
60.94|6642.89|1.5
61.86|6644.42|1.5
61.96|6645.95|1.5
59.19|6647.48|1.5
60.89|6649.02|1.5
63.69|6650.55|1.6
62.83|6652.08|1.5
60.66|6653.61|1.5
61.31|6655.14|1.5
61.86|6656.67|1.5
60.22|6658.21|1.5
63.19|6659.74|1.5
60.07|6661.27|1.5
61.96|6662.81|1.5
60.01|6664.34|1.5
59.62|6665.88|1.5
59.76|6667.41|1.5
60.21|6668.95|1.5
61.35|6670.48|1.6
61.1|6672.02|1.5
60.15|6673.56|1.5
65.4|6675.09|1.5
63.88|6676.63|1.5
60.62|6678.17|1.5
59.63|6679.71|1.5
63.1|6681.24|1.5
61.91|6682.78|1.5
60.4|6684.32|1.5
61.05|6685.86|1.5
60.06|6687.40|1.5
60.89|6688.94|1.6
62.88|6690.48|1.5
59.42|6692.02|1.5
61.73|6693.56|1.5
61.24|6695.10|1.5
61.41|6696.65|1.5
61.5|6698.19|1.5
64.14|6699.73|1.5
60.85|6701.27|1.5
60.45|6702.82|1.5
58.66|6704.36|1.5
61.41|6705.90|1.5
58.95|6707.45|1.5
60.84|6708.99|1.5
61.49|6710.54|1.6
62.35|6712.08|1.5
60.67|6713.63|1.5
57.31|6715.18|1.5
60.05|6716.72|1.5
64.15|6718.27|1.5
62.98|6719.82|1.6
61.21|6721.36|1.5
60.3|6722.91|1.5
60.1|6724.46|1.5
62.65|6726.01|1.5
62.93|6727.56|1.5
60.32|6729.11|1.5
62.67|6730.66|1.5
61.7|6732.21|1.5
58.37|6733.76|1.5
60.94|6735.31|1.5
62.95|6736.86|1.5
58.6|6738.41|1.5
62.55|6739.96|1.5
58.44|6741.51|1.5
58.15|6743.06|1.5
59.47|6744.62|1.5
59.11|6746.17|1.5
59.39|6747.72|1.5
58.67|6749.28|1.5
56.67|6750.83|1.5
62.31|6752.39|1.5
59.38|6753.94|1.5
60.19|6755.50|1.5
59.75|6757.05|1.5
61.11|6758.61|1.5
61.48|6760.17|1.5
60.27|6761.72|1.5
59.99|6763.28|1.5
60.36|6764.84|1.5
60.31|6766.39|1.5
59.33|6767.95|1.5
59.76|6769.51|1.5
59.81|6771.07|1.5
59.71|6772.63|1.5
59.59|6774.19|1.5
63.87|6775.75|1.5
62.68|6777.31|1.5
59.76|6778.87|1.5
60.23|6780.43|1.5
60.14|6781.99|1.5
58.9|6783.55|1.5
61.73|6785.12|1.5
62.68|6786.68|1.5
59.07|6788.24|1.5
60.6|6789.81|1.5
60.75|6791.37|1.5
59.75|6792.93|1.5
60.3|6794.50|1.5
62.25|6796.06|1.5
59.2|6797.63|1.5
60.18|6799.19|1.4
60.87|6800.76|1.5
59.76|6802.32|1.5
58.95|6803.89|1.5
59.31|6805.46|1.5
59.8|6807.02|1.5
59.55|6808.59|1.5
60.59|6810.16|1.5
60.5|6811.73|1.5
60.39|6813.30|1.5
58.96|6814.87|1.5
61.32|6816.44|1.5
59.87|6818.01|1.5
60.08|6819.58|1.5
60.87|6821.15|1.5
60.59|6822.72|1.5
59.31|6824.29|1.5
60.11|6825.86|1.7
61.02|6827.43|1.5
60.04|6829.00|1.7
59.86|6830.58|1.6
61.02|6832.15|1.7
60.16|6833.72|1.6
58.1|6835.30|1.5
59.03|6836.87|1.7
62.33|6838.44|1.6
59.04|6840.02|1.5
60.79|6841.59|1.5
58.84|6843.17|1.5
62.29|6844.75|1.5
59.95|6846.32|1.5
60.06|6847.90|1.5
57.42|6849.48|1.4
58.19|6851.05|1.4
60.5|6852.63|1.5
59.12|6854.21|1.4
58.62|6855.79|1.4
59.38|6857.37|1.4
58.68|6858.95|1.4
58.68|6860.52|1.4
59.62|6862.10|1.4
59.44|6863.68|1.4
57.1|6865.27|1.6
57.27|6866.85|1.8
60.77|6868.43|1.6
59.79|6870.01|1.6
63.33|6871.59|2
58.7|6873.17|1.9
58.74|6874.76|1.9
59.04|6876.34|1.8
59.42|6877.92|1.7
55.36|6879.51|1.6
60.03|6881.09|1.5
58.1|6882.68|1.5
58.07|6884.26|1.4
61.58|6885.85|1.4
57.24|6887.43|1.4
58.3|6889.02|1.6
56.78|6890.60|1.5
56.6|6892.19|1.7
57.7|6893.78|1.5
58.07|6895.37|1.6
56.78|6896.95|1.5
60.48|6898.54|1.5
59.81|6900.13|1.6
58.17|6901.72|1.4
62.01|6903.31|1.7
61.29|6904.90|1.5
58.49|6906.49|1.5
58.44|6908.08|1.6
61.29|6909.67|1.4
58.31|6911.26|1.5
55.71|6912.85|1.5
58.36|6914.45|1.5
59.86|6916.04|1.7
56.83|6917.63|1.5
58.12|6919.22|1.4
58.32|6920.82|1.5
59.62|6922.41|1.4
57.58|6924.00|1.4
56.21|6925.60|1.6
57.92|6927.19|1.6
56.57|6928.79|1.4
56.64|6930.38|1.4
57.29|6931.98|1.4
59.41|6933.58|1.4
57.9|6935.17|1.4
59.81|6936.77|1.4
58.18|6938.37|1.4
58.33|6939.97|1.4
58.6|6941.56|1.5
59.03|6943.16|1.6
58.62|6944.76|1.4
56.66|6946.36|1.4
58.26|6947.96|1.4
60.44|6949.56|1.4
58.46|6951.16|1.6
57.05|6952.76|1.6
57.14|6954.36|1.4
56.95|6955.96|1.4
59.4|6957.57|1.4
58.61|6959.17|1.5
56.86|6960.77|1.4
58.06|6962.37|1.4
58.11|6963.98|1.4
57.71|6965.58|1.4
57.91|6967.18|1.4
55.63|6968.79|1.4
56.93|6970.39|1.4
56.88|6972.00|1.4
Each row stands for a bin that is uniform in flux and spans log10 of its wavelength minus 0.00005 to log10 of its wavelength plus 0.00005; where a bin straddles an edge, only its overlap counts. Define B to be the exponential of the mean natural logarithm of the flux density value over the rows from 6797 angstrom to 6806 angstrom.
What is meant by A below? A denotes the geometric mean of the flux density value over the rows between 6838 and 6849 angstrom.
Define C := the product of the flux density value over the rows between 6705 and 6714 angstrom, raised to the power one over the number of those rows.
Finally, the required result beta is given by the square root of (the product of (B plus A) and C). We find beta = 85.6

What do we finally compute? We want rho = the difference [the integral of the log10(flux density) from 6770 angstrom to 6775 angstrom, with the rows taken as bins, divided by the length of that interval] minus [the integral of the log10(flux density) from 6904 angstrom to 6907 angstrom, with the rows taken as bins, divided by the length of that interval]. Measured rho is 0.00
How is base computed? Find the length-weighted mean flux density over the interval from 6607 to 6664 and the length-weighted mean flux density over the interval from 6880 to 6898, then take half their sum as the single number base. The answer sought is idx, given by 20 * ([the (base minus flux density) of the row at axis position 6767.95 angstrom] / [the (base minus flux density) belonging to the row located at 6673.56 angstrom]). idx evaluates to -110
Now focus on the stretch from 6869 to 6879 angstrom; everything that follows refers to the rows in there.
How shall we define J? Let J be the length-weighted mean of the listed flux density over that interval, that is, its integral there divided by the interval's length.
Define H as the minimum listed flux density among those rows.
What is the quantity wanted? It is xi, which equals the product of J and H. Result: 3506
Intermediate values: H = 58.7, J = 59.7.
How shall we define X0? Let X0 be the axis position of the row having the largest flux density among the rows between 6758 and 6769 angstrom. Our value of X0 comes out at 6760.17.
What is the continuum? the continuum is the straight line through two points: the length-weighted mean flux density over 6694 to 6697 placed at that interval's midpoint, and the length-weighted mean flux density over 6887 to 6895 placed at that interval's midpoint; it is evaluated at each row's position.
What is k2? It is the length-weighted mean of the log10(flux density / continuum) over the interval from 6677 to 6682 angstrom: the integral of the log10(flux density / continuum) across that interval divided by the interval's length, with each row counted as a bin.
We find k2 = -0.002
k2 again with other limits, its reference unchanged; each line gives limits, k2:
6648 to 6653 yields 0.001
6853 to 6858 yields 0.008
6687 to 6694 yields -0.002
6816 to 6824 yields 0.012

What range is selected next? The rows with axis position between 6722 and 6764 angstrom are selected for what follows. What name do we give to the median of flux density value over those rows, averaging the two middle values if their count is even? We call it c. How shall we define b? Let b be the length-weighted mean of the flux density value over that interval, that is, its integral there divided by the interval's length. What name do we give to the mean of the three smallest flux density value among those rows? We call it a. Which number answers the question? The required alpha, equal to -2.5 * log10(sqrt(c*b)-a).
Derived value -1.0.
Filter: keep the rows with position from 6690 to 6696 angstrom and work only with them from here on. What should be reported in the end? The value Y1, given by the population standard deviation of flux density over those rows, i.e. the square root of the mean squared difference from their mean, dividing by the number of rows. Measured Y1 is 1.2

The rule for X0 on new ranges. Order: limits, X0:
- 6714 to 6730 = 6718.27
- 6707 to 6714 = 6712.08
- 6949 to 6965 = 6949.56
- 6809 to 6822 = 6816.44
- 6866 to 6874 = 6871.59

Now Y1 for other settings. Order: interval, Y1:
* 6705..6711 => 1.0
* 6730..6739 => 1.8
